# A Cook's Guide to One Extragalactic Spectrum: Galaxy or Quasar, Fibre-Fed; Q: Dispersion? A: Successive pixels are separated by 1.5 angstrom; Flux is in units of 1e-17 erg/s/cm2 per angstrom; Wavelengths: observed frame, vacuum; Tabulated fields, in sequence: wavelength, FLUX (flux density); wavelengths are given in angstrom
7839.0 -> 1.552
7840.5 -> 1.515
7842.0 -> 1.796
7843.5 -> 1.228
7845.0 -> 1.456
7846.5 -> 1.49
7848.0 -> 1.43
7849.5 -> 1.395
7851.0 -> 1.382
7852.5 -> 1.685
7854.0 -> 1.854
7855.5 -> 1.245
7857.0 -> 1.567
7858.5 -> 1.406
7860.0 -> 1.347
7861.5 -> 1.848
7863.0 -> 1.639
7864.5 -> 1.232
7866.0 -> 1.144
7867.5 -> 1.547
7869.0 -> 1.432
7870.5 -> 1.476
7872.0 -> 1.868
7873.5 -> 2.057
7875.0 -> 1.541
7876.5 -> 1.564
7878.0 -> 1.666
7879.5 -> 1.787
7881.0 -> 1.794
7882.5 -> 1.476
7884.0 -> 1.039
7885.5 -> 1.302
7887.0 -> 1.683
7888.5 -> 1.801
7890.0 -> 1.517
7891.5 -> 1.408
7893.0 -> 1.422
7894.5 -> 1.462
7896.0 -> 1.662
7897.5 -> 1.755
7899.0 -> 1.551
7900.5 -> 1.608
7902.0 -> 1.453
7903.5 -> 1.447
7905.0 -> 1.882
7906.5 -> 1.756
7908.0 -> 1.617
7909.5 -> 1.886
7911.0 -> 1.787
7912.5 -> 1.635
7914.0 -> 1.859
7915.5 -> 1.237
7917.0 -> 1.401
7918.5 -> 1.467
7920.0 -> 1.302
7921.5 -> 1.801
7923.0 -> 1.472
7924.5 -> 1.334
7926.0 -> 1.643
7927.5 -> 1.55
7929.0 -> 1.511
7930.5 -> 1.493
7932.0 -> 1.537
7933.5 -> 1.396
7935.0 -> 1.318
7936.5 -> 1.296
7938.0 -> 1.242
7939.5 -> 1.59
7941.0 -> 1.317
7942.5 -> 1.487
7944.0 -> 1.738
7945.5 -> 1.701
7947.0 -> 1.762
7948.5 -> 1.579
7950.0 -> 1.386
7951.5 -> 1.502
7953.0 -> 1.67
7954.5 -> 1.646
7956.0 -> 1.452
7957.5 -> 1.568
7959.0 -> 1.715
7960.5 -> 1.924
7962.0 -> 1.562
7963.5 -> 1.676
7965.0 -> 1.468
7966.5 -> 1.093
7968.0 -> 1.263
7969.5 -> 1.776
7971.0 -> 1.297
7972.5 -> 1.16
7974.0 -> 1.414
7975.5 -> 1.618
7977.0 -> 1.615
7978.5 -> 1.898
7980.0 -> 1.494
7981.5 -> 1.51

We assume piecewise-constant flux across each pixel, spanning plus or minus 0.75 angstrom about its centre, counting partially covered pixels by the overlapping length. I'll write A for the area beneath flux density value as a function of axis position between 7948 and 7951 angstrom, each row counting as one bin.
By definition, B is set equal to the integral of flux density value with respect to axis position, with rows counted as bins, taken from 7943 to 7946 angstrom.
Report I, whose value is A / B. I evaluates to 0.9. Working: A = 4.4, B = 5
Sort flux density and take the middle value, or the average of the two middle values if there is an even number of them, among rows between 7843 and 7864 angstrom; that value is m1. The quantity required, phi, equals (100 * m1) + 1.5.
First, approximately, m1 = 1.44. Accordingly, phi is 146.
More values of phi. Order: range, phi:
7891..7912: 163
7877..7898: 160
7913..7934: 150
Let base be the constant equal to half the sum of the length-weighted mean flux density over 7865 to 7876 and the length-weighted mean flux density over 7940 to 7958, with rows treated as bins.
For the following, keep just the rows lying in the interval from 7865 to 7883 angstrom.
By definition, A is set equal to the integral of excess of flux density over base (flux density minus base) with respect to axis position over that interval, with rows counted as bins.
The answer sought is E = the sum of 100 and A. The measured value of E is 101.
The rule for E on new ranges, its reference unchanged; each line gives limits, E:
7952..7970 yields 100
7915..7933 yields 98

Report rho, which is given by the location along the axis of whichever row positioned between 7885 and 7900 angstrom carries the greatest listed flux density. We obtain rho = 7888.5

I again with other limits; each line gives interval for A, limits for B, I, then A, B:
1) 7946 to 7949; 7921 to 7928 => 0.5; 5.0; 11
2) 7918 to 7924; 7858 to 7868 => 0.6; 9.0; 15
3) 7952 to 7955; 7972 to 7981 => 0.4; 4.9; 14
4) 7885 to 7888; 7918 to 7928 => 0.3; 4.6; 15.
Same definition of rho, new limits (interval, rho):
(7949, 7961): 7960.5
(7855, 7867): 7861.5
